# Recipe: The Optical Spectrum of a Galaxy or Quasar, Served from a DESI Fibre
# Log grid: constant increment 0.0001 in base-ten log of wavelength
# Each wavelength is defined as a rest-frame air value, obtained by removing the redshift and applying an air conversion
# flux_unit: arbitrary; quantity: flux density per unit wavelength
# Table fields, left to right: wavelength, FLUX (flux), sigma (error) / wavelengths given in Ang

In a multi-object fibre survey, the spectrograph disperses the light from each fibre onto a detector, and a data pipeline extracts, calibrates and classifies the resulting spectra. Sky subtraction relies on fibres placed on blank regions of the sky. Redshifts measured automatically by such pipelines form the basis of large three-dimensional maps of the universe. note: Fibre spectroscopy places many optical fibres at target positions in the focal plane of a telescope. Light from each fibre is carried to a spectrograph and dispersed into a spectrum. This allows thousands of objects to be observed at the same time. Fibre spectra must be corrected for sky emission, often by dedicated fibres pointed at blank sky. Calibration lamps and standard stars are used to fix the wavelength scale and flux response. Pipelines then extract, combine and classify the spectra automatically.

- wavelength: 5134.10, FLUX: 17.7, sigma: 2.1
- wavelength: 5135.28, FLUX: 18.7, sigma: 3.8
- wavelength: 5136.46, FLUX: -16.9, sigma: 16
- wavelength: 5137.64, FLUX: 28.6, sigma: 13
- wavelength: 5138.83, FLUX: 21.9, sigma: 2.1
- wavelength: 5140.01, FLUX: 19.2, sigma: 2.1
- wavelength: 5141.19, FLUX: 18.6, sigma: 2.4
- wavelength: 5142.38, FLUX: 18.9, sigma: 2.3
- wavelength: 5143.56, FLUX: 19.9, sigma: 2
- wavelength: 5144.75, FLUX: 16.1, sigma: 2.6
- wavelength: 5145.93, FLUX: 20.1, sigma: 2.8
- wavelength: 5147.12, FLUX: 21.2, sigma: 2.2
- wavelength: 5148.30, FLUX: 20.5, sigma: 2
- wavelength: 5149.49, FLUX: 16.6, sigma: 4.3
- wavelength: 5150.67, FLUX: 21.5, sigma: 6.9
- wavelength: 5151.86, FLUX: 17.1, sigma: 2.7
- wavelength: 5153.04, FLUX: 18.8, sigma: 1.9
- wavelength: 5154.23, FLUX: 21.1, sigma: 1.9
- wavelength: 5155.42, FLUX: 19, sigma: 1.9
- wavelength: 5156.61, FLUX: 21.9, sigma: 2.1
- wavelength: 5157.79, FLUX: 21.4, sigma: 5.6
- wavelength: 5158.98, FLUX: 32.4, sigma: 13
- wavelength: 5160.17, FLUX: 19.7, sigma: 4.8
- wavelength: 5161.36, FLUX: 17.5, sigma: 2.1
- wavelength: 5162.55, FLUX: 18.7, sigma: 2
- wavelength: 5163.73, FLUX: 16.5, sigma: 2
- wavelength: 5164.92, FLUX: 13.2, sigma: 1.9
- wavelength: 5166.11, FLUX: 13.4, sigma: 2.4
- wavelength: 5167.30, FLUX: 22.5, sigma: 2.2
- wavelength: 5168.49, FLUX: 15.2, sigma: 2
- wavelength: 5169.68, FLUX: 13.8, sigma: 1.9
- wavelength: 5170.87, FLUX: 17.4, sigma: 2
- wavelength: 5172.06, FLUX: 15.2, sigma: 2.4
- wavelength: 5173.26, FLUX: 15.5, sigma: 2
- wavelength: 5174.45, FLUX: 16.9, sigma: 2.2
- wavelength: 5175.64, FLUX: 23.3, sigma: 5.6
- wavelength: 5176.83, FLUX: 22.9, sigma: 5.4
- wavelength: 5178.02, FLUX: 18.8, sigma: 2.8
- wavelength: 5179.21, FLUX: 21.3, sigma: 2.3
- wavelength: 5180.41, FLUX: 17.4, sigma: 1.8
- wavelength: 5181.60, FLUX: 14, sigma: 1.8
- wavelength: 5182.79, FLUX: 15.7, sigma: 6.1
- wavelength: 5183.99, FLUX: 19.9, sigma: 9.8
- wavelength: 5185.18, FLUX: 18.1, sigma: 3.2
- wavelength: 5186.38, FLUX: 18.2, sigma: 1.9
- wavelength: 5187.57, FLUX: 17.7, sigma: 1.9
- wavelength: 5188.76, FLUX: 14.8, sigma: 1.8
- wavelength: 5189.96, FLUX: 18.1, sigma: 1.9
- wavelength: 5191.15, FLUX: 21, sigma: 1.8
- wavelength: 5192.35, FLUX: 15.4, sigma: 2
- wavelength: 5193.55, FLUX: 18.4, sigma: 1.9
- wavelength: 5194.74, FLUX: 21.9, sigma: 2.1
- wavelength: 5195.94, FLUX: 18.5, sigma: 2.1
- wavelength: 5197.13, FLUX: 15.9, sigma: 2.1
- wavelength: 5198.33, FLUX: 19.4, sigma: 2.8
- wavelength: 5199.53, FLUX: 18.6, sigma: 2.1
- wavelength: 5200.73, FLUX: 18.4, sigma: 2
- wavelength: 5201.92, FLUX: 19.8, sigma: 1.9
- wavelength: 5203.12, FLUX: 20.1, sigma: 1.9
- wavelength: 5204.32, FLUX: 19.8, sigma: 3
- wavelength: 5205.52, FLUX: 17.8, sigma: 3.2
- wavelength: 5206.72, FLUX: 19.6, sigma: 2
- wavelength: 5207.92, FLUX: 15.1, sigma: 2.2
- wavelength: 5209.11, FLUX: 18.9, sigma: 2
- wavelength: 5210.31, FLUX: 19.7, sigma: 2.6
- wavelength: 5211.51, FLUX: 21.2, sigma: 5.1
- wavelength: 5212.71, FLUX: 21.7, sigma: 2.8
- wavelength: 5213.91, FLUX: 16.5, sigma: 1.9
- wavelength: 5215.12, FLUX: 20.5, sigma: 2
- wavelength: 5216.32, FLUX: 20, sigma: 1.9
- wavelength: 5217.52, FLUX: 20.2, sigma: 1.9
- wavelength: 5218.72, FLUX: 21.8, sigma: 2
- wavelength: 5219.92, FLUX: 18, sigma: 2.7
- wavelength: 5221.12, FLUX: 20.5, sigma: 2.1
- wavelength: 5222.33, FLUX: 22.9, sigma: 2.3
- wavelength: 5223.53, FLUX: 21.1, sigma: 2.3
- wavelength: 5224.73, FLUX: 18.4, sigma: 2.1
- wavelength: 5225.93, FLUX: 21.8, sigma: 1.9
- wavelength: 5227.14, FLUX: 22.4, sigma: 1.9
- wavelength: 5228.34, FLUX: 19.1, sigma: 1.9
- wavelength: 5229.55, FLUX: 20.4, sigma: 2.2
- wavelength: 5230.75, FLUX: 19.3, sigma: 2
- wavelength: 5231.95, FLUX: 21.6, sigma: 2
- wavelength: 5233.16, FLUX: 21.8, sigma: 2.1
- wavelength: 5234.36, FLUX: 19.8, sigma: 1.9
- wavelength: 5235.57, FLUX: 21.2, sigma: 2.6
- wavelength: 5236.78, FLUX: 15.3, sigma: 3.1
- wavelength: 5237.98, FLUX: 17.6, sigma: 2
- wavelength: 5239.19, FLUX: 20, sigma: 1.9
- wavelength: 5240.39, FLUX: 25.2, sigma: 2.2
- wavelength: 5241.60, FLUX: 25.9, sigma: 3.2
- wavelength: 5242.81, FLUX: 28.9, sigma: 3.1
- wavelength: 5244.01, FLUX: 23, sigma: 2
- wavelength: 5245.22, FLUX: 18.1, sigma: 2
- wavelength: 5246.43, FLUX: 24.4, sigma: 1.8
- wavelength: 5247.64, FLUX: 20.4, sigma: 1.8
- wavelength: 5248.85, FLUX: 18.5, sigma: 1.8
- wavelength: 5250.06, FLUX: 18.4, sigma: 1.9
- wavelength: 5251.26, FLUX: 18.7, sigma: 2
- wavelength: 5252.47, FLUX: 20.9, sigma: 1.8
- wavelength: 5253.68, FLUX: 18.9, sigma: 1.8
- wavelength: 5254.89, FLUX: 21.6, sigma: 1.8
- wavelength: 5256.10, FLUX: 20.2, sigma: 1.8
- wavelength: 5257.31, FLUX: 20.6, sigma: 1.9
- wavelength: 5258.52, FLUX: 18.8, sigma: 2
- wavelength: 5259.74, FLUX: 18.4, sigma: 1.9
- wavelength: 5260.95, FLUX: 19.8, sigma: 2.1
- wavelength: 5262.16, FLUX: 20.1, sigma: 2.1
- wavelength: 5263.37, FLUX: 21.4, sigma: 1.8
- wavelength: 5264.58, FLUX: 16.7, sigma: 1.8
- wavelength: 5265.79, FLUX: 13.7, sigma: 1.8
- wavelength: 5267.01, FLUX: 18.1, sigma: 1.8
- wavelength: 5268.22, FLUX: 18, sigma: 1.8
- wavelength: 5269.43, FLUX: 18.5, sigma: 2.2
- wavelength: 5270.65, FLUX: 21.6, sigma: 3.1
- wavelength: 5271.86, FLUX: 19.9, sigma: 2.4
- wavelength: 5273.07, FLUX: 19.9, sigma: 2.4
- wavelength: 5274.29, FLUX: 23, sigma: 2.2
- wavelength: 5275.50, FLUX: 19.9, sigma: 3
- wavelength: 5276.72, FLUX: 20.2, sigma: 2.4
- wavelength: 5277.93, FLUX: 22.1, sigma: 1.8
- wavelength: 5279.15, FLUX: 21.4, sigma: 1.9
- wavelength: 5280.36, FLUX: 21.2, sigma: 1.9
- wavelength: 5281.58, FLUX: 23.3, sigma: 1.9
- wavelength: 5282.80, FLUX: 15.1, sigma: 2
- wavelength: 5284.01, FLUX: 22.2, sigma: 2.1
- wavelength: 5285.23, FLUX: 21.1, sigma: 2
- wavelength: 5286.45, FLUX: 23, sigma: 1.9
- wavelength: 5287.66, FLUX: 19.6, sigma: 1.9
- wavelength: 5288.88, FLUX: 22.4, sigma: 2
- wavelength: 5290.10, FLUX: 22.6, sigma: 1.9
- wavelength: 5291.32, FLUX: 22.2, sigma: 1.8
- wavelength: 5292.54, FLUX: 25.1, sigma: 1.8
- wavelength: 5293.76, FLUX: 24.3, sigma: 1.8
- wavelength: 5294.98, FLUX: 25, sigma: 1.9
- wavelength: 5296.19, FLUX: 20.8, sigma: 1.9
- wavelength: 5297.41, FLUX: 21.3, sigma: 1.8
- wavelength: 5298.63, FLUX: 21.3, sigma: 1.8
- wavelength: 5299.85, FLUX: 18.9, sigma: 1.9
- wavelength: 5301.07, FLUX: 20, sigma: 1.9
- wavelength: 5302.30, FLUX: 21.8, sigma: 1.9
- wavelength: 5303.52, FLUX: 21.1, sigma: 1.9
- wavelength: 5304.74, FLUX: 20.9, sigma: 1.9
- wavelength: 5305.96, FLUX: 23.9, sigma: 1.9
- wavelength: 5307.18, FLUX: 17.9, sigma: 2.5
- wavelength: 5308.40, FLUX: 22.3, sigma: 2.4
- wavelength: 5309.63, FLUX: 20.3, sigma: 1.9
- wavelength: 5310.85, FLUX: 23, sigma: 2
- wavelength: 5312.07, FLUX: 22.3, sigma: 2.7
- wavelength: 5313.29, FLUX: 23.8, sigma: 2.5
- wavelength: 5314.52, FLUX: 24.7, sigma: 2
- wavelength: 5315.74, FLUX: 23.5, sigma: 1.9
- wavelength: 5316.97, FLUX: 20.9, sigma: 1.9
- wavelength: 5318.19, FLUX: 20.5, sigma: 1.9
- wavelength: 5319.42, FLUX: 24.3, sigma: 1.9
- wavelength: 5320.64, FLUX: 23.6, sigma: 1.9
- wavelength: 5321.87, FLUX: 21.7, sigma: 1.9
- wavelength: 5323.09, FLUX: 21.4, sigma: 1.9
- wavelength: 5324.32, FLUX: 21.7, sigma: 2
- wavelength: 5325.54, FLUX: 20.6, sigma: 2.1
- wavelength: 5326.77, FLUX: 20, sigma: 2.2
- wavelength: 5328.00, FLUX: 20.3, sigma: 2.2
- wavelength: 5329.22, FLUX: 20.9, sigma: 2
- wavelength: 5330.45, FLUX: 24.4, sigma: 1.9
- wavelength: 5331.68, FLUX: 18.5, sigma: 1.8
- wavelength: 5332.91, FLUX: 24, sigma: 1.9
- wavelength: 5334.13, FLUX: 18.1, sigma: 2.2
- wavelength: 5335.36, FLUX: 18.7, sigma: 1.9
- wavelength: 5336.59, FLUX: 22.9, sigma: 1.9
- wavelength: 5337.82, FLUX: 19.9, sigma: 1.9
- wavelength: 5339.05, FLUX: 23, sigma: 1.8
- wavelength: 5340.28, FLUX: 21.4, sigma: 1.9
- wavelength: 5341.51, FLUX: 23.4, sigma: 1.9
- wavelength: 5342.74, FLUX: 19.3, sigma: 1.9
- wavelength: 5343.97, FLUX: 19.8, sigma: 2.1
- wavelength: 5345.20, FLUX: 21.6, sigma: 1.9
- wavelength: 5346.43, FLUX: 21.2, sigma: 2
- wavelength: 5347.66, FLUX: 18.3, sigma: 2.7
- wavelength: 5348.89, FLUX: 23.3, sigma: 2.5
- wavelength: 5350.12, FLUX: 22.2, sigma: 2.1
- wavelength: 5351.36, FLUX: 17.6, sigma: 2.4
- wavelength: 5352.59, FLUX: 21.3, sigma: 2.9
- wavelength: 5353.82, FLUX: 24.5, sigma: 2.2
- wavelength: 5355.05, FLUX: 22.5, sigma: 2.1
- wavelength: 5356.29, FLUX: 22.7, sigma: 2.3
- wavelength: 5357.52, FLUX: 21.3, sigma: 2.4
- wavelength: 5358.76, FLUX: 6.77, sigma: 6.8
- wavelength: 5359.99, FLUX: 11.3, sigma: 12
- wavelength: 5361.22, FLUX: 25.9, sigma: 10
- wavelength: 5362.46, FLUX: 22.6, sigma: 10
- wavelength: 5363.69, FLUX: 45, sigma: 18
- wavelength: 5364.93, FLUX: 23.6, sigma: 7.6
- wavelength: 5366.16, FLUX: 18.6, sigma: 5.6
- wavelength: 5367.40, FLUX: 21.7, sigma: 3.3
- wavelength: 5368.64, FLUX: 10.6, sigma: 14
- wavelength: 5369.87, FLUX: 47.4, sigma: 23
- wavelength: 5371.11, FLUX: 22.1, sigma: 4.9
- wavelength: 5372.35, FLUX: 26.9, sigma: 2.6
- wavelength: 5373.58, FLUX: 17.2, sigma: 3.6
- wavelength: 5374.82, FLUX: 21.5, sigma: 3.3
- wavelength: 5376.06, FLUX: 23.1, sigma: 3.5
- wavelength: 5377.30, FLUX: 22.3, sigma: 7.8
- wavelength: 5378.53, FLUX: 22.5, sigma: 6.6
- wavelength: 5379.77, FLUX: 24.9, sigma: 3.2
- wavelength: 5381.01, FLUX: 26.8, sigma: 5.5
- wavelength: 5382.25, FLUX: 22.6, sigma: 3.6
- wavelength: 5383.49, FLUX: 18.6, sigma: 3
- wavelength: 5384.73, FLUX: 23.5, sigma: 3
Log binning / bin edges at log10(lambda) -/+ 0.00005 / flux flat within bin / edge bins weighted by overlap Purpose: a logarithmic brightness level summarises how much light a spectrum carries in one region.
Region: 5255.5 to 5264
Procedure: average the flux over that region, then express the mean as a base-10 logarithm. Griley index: 1.30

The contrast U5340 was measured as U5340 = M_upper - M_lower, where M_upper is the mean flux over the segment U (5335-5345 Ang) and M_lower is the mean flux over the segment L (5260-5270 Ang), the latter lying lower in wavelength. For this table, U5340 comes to 2.8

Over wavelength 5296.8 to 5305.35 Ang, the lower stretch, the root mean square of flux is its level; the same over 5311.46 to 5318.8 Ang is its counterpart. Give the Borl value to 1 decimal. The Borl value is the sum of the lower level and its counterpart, 43.4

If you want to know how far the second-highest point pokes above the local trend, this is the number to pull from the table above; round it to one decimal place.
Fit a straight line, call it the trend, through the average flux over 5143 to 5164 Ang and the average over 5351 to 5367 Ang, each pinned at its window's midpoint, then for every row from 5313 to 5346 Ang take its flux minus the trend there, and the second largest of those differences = 2.8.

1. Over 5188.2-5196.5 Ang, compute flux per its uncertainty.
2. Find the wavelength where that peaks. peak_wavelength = 5191.15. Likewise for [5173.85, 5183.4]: 5180.41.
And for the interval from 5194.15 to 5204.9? 5203.12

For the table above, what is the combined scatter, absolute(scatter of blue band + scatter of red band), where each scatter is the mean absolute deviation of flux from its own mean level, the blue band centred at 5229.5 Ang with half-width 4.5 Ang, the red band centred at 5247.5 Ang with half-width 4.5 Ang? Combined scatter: 3.2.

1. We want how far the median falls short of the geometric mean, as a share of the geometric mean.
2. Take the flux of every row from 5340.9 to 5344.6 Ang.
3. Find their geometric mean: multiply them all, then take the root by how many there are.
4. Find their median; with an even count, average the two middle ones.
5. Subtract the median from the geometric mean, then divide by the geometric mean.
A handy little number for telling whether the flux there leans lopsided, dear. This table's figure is 0.046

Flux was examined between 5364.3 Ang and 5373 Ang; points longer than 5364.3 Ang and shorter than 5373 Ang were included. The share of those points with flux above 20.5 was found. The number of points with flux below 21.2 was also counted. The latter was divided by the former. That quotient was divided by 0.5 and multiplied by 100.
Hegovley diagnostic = 560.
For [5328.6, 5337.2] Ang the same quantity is 1400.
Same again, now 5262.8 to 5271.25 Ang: 3500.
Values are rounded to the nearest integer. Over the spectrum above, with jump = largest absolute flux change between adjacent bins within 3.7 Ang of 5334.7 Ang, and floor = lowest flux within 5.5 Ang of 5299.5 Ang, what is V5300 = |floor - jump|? 13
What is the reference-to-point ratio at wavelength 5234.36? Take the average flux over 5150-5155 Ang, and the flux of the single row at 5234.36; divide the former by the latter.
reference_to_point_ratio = 0.99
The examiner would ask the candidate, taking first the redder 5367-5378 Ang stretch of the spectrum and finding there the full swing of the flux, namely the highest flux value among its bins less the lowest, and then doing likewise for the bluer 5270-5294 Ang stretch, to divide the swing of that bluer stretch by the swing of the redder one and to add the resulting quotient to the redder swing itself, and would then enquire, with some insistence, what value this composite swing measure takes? 37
